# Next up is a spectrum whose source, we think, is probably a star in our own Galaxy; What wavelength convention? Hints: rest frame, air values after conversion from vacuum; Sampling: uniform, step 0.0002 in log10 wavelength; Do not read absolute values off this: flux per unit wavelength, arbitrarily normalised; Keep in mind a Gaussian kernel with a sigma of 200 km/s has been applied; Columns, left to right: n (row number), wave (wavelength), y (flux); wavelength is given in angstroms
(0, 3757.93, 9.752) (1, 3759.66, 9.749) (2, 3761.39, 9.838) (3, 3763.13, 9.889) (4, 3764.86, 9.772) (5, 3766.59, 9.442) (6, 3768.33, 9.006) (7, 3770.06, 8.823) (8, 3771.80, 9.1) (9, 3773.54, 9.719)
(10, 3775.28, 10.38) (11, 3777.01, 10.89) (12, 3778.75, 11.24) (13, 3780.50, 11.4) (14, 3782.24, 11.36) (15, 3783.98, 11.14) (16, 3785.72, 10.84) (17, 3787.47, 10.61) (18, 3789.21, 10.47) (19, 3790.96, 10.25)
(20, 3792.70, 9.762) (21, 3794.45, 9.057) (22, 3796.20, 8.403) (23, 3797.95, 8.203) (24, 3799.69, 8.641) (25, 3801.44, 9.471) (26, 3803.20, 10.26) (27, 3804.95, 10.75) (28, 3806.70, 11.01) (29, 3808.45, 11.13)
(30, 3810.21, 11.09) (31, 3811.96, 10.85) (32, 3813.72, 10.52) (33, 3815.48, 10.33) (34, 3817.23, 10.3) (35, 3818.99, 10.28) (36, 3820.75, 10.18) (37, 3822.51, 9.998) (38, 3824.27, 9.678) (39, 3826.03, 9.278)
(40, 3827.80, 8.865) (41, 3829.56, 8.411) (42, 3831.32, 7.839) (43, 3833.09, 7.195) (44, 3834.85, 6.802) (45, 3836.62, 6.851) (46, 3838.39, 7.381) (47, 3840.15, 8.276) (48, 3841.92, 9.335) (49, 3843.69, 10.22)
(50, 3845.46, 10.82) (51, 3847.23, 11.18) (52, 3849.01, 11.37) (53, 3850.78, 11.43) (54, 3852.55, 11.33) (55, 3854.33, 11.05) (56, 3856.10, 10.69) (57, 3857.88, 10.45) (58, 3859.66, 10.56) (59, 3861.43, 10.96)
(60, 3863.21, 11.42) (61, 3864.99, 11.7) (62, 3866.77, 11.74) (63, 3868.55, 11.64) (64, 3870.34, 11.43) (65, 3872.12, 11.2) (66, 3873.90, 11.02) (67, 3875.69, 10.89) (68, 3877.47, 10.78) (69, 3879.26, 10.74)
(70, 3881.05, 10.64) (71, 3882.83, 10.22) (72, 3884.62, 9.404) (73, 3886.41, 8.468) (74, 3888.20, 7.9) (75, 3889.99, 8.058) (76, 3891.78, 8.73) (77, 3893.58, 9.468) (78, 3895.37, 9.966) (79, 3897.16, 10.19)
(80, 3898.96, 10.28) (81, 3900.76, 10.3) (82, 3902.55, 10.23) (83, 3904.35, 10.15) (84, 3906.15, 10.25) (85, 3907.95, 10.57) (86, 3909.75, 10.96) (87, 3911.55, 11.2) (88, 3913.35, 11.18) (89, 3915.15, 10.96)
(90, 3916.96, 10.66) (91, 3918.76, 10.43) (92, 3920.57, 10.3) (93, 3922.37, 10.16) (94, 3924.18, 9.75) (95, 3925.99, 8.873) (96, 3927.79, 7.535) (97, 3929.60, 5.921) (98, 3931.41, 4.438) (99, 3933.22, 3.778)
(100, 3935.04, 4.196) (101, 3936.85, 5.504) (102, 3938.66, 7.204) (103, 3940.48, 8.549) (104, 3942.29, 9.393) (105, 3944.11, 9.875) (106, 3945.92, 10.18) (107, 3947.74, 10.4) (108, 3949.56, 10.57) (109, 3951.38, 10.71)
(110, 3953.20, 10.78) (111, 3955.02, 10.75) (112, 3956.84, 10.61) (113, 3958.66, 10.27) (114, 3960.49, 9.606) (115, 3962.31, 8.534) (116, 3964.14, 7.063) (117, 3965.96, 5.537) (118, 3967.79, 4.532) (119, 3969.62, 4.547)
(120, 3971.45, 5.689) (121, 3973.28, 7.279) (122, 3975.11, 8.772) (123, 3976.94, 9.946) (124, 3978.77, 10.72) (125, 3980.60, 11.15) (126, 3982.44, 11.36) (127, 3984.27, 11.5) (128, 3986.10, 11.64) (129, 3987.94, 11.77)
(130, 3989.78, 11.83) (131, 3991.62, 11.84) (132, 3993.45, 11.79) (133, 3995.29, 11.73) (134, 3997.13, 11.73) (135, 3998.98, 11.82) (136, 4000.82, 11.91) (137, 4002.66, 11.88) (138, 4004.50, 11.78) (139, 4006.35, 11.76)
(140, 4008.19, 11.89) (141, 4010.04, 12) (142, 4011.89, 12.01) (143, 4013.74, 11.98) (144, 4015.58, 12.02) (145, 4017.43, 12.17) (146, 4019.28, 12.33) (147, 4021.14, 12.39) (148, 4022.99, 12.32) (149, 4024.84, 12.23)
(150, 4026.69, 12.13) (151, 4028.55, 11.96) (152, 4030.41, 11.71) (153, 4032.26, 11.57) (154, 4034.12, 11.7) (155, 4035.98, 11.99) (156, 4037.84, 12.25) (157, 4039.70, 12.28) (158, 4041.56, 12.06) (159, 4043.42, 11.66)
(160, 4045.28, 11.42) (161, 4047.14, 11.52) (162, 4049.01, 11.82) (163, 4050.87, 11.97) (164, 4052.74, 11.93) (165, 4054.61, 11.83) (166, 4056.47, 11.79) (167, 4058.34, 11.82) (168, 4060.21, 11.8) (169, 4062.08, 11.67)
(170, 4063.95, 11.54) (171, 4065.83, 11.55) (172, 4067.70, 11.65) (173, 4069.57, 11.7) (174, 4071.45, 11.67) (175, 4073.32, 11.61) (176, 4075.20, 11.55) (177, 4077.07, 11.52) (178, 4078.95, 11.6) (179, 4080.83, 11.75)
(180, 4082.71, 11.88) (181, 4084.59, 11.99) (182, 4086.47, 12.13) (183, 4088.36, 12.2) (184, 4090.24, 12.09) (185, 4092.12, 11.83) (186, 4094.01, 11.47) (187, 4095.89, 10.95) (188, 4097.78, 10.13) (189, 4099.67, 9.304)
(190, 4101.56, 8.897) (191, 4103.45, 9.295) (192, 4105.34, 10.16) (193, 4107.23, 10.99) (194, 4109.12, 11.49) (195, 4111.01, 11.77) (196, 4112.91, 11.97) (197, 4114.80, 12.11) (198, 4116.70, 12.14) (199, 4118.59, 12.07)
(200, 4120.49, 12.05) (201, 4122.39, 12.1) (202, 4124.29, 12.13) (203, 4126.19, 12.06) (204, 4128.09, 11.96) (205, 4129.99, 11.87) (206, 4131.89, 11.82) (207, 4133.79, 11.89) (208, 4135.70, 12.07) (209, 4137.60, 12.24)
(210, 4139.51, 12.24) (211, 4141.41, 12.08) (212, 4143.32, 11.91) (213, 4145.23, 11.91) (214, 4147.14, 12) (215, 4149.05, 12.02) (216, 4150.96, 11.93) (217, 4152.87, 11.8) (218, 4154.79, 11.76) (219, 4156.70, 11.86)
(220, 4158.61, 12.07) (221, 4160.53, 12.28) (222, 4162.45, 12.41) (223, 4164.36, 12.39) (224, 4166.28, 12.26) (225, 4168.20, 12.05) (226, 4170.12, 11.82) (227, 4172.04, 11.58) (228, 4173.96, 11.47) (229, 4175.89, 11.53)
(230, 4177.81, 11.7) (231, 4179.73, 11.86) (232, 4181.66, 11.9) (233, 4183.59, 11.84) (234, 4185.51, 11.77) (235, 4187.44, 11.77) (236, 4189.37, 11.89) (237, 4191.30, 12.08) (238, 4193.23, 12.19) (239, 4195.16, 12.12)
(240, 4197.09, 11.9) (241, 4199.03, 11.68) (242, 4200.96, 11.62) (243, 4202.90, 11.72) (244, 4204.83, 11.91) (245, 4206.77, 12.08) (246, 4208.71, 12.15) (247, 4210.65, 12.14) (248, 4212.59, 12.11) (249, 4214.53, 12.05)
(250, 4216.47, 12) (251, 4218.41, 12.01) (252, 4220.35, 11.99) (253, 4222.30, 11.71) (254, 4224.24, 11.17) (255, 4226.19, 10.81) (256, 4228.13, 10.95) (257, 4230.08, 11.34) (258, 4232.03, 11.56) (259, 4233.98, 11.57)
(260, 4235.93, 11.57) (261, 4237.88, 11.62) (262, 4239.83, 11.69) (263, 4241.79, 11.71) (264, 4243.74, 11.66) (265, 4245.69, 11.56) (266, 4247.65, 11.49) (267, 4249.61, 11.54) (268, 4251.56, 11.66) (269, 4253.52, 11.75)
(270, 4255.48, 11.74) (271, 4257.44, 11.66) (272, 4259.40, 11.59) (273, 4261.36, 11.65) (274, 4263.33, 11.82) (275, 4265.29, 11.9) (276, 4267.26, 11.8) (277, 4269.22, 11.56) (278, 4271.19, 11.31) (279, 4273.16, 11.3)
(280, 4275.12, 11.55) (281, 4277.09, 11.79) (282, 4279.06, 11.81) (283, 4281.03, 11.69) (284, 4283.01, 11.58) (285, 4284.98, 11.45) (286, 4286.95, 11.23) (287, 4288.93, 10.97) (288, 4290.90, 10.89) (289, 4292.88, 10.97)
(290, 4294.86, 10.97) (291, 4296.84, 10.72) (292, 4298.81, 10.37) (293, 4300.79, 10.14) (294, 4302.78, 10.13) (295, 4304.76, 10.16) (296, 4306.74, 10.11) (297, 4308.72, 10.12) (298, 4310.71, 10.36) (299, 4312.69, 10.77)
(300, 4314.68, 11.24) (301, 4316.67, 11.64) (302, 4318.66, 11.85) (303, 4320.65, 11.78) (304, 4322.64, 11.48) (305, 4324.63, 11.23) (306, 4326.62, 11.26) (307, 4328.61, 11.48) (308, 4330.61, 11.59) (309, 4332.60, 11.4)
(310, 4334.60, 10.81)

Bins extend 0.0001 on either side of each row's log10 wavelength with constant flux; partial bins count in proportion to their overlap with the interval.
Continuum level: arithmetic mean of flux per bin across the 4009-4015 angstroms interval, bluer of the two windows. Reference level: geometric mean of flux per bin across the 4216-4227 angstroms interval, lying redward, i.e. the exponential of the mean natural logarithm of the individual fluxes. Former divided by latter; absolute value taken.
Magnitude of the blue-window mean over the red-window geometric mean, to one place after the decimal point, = 1.0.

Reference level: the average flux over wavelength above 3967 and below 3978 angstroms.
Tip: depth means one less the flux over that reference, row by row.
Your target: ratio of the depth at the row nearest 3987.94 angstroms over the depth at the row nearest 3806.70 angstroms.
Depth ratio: 1.18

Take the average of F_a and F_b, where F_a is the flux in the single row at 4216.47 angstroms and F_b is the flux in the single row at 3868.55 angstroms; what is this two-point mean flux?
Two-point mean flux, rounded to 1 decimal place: 11.8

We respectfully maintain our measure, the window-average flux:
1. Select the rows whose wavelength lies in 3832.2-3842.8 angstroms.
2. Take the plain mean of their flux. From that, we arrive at 7.6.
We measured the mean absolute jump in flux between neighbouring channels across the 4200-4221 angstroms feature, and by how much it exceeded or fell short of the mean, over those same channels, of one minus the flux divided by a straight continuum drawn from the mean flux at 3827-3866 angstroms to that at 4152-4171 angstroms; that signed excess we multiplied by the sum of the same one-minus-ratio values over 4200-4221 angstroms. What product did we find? 0.0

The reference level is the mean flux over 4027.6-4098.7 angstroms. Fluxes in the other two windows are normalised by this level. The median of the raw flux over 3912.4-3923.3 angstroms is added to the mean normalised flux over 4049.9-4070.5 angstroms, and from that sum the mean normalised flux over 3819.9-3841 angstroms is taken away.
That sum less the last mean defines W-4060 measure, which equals 10.8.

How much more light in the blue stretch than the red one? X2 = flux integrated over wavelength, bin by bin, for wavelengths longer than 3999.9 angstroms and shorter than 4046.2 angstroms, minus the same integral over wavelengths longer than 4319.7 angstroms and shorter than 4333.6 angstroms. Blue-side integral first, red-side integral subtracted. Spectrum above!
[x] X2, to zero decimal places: 395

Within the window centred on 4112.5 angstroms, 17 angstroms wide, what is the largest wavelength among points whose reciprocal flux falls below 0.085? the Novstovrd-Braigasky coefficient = 4120.49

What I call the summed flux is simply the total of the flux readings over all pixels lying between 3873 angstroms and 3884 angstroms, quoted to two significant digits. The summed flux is 64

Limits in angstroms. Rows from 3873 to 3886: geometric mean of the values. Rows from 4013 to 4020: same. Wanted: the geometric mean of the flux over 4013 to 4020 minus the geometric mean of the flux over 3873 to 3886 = 1.6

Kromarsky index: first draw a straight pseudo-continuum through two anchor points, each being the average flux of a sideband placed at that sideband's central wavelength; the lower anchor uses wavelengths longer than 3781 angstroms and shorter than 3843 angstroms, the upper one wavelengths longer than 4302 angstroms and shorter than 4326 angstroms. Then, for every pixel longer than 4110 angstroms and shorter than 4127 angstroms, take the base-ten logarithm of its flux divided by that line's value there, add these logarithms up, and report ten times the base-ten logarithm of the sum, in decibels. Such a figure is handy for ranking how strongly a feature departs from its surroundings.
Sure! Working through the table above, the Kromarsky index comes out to -2.4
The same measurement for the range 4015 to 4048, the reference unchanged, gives 1.1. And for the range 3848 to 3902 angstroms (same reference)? -0.6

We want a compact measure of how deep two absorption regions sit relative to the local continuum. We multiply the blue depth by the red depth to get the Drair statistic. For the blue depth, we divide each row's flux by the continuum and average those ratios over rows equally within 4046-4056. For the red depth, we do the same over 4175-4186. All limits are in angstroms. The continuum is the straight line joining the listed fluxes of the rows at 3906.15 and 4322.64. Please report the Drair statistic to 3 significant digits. 1.18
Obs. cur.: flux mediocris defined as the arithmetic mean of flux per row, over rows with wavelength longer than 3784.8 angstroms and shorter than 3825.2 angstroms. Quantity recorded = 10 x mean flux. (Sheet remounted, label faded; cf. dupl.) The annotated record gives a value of 101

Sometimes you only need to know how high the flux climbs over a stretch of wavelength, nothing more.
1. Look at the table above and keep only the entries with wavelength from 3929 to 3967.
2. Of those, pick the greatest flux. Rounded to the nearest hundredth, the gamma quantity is 10.78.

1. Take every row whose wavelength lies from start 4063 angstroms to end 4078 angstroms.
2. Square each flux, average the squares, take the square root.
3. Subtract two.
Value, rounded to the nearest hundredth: 9.60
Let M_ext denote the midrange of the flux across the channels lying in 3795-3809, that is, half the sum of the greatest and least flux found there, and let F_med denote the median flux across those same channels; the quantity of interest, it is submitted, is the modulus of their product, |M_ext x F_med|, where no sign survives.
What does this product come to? 95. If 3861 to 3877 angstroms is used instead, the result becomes 129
